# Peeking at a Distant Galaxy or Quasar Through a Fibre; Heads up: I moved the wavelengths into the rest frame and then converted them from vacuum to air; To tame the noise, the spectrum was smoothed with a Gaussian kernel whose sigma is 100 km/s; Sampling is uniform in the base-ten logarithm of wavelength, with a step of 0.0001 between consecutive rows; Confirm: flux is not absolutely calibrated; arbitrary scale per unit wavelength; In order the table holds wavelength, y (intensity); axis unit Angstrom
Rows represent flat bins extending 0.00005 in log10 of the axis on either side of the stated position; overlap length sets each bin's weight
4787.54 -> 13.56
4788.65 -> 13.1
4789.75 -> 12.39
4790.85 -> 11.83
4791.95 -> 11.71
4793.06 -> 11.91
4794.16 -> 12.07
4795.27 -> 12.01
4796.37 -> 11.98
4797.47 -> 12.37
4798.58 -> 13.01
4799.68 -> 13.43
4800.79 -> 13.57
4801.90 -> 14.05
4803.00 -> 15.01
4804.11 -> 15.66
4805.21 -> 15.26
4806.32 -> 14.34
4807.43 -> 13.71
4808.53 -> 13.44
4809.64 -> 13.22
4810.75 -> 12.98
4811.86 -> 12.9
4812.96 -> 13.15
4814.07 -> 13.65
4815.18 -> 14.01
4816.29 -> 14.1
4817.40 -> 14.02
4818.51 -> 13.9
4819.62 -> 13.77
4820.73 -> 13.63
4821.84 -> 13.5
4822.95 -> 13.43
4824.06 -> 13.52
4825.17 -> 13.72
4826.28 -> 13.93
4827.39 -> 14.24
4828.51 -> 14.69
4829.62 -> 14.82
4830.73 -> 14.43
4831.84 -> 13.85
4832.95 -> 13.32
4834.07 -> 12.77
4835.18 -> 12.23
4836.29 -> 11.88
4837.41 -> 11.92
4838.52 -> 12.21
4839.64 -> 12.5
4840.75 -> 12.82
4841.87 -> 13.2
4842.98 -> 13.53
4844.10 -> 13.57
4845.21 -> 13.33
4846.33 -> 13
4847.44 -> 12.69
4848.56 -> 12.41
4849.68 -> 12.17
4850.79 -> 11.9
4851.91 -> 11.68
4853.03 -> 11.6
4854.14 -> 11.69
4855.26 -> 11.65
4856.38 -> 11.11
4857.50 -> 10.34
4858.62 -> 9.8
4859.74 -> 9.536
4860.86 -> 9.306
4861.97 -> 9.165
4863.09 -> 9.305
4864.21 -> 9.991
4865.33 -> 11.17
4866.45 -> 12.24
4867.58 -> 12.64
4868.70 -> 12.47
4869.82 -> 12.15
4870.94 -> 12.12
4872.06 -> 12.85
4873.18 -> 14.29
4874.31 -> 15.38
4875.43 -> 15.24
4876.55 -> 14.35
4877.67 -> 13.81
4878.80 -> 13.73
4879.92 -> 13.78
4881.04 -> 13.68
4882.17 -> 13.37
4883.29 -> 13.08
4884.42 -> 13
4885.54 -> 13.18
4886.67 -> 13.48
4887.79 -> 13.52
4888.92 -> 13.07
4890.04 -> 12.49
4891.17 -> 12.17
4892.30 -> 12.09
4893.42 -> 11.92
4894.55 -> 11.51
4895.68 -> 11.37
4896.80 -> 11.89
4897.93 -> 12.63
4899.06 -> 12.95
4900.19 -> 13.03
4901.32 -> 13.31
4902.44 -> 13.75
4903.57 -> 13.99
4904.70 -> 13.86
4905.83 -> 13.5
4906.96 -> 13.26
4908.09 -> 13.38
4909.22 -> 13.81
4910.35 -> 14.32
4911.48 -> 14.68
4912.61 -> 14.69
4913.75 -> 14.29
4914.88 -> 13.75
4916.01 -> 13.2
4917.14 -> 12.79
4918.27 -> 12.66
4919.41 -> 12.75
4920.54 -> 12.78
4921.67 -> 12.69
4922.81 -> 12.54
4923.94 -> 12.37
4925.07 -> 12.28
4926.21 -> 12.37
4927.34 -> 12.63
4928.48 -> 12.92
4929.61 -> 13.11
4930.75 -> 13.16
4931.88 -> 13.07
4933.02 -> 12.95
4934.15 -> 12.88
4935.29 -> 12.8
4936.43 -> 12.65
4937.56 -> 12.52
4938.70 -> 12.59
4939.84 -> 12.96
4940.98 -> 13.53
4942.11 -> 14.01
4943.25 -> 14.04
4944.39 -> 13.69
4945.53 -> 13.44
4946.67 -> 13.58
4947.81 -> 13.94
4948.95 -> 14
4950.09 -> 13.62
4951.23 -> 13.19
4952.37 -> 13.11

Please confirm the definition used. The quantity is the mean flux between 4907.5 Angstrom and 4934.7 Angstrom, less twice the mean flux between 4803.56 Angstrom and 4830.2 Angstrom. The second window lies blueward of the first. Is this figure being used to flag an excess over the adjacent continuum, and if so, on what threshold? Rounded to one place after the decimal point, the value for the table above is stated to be -14.6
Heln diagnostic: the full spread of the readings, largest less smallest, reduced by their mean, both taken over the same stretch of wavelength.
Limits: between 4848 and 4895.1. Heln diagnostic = -6.0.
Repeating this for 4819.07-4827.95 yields -12.9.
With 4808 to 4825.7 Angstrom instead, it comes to -12.4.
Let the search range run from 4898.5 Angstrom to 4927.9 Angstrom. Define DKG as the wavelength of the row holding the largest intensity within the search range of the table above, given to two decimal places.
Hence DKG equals 4912.61 Angstrom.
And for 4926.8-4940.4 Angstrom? 4930.75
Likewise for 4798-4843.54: 4804.11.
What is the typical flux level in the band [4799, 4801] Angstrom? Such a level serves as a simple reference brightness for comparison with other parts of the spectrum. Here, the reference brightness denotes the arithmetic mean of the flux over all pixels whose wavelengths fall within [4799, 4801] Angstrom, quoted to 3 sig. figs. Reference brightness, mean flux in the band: 13.5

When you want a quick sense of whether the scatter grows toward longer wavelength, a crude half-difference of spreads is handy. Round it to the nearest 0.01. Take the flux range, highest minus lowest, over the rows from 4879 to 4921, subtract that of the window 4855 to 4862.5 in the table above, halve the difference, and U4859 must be 0.42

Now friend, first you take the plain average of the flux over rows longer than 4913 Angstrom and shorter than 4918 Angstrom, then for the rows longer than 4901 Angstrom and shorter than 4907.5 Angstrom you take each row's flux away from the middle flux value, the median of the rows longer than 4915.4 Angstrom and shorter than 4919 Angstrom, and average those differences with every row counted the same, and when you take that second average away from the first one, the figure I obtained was 14.3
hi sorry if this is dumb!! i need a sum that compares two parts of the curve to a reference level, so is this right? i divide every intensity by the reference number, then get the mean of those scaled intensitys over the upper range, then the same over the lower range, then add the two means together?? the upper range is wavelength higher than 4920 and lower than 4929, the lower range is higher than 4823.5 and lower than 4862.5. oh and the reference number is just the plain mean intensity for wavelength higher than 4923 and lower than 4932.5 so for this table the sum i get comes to 1.96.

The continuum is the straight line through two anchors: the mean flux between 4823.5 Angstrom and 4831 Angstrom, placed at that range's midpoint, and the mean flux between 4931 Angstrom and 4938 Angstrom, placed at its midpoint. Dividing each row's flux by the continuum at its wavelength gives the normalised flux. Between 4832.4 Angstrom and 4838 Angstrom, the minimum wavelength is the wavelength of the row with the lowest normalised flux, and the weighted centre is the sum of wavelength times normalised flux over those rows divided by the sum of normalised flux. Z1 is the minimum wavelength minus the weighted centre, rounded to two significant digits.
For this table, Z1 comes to 1.2 Angstrom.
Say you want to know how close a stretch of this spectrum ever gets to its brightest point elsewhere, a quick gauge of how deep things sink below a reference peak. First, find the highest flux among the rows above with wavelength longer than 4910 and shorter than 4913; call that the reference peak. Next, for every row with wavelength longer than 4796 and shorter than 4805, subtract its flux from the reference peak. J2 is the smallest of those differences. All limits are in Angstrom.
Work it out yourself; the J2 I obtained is -1.0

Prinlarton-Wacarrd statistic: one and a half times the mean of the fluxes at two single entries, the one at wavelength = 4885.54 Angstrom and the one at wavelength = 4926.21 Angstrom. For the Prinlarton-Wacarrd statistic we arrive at 19.2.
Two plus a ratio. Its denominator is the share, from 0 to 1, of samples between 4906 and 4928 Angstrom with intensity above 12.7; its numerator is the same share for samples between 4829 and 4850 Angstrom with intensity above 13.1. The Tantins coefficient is 2.67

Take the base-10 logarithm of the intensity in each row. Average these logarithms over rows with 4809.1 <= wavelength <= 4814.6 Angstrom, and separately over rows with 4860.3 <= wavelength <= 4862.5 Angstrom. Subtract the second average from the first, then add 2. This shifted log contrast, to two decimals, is 2.15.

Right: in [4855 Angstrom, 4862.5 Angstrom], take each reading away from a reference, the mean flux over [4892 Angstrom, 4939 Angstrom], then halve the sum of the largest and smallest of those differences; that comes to 2.59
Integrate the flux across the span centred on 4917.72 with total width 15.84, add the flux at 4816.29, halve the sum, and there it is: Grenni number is 112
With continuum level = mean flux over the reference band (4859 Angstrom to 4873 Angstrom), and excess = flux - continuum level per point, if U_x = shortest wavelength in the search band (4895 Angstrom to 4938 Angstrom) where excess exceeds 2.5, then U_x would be 4902.44 Angstrom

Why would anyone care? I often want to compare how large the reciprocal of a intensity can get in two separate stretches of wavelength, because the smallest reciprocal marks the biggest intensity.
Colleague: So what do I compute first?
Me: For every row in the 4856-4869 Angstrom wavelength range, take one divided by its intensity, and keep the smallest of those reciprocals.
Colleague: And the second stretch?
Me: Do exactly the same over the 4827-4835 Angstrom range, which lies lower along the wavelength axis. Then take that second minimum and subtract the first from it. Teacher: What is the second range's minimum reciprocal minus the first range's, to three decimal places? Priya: -0.012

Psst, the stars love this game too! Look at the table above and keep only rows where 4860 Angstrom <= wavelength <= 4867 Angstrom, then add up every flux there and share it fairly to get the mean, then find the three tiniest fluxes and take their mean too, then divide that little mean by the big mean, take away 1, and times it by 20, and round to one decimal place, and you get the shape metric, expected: -1.8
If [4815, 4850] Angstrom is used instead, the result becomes -2.0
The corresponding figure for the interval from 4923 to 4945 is -1.0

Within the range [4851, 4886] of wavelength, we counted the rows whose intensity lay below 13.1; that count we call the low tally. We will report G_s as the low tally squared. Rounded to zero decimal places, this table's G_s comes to 441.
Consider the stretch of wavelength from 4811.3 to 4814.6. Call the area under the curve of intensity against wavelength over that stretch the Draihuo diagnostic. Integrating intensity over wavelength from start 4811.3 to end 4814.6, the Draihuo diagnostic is 44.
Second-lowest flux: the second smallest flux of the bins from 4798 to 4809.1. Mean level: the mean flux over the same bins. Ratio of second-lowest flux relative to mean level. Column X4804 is 0.95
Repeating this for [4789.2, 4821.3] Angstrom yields 0.89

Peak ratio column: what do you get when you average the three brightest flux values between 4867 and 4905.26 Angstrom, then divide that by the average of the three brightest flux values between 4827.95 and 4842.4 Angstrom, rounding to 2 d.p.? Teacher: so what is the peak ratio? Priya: 1.02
